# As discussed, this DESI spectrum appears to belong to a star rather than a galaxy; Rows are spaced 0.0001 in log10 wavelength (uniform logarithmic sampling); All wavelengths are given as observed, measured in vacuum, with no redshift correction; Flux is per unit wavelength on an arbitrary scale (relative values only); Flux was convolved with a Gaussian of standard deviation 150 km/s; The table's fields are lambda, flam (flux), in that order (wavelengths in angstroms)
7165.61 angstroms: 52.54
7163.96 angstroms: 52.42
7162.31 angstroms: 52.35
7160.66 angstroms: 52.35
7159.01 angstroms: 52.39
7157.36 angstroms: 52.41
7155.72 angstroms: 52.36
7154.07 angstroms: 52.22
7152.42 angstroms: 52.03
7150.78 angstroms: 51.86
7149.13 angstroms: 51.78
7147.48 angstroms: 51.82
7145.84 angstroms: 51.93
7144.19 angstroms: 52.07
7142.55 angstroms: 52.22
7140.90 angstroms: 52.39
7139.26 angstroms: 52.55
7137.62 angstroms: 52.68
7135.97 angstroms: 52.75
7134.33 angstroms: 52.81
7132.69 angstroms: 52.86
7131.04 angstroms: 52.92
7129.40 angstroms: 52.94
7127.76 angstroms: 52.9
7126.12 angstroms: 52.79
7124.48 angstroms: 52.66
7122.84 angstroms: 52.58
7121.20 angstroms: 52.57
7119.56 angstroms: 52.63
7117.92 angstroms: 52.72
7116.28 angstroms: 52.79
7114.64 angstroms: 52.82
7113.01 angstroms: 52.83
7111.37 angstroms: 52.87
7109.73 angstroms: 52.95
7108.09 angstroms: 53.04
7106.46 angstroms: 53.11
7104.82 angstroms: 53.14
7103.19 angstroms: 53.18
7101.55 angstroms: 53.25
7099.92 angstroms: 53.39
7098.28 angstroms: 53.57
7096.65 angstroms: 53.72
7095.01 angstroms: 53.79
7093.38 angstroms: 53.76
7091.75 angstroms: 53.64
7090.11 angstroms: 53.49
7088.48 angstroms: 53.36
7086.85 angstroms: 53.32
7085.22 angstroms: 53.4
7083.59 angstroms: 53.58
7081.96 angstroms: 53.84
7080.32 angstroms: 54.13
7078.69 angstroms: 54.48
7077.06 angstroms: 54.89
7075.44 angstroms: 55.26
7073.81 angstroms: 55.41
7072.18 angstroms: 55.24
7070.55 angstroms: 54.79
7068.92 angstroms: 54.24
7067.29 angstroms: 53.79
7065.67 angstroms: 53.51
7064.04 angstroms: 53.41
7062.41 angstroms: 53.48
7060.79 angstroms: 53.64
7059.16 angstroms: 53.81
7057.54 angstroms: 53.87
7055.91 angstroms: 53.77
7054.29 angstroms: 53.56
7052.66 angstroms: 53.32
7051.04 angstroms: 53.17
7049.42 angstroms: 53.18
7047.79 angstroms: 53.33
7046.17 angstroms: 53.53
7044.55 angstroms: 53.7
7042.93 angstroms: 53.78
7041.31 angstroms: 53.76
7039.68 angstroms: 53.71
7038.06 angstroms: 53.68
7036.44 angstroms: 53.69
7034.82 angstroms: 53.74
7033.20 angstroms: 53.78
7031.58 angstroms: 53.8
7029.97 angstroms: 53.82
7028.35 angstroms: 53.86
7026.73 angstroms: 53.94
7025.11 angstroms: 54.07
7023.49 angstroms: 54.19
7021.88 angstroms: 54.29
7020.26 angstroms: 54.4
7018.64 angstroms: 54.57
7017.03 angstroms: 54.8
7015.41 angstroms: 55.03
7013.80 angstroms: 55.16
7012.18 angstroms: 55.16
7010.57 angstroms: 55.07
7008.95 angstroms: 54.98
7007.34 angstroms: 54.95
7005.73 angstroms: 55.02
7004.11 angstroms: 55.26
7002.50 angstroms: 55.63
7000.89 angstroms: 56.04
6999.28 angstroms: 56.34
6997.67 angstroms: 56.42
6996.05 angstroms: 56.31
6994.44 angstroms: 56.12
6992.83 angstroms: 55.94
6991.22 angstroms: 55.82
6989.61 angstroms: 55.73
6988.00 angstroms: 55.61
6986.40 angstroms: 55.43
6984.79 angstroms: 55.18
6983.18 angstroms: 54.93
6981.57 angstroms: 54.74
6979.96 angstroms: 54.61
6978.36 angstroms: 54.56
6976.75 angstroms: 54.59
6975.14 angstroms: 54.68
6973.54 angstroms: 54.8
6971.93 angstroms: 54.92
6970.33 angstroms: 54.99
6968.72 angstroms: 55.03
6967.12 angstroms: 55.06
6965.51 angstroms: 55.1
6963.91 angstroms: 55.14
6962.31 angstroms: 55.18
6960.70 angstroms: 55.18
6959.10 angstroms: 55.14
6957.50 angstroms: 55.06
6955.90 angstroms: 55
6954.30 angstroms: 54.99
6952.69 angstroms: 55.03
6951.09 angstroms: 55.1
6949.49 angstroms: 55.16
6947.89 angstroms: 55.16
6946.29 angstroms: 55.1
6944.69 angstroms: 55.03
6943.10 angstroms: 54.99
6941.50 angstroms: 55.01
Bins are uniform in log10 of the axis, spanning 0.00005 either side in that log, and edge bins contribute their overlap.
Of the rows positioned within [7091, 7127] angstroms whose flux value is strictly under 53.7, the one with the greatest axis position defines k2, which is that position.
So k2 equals 7126.12 angstroms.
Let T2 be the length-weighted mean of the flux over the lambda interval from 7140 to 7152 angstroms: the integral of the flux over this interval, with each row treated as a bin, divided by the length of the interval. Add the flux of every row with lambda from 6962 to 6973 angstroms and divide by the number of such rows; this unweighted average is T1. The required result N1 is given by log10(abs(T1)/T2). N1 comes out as 0.025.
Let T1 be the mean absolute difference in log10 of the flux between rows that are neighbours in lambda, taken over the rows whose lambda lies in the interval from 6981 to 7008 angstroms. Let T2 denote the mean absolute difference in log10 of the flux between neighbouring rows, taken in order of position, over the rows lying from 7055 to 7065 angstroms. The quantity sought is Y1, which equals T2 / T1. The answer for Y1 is 0.6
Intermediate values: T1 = 0.0015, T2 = 0.0009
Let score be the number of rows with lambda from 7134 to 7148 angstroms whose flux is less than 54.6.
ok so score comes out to 9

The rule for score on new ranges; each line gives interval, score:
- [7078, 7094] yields 10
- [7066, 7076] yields 2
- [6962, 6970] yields 0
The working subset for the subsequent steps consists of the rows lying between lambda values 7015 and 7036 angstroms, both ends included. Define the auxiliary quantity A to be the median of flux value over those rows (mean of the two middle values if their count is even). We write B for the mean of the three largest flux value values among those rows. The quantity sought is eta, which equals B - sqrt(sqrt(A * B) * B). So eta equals 0.183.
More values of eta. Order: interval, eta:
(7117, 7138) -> 0.043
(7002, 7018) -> 0.075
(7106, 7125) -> 0.057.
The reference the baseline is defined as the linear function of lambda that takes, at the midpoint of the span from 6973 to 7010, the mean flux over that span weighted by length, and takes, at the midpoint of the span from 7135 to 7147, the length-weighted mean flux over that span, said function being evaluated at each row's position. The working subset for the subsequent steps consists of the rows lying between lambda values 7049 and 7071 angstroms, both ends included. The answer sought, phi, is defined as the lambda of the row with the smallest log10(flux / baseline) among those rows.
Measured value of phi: 7049.42 angstroms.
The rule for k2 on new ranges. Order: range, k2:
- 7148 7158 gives 7157.36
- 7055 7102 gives 7101.55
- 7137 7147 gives 7145.84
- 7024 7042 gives 7038.06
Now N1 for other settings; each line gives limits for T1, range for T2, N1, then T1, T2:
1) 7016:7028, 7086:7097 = 0.006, 54.3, 53.6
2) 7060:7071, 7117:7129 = 0.009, 53.8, 52.7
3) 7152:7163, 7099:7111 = -0.007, 52.3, 53.1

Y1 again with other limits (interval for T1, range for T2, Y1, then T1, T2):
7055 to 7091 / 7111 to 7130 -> 0.3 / 0.0018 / 0.0005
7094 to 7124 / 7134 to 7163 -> 1.4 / 0.0006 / 0.0008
